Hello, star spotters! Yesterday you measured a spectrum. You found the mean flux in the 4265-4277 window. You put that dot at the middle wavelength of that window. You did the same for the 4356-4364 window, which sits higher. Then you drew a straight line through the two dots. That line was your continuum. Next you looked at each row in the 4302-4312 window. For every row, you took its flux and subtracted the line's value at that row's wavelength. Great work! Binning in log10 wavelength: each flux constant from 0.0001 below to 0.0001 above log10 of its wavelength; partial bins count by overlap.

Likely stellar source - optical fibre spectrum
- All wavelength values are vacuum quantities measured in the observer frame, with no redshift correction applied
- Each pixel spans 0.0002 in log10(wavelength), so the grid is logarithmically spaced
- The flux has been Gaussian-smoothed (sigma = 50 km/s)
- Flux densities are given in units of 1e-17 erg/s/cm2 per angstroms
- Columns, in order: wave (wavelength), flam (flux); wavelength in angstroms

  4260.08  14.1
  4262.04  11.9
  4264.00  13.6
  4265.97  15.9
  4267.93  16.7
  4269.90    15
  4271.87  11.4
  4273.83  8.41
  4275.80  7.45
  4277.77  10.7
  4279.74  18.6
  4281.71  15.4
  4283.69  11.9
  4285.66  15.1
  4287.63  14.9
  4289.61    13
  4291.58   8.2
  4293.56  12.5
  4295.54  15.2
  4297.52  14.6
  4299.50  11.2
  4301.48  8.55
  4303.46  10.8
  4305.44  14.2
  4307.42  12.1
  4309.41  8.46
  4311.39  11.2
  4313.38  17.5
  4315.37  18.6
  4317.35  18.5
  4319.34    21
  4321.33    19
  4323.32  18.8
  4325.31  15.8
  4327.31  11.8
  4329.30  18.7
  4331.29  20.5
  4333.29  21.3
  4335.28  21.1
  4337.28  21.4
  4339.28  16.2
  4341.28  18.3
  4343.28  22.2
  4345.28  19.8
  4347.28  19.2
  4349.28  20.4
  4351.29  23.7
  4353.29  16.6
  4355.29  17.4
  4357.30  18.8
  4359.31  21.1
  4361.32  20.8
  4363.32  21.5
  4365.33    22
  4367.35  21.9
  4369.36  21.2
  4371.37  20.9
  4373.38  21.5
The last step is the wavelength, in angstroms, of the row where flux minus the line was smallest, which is 4309.41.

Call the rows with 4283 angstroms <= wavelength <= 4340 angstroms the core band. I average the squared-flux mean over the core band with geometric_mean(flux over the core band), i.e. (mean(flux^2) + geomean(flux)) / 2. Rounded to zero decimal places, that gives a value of 132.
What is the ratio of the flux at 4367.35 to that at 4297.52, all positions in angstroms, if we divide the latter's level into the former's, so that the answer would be 1.5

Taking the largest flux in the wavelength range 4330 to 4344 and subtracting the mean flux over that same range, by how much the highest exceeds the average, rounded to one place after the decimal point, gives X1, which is 2.1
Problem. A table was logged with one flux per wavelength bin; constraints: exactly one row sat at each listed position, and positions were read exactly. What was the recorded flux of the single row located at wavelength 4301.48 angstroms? 8.55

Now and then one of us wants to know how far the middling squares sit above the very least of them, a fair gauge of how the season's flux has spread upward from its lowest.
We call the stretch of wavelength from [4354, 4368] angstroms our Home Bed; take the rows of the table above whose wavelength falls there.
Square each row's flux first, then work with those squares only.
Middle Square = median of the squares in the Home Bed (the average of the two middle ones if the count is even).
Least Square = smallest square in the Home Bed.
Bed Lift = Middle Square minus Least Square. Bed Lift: 142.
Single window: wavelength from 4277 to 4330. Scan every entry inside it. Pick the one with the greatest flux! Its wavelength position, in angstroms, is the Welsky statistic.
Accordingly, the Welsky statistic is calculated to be 4319.34 angstroms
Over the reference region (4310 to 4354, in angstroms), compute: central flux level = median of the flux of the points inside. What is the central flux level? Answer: 18.9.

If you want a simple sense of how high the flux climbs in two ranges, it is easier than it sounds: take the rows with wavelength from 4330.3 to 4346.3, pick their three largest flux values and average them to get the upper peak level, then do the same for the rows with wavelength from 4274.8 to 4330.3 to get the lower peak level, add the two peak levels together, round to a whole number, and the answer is 41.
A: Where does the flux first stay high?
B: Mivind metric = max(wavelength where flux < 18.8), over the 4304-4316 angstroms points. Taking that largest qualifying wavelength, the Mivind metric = 4315.37 angstroms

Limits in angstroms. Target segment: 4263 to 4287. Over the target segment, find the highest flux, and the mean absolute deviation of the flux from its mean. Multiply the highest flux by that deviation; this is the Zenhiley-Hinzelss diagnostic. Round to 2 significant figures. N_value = 52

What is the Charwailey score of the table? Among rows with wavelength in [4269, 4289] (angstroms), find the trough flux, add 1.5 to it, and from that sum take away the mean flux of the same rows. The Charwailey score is -3.9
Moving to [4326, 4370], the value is -6.5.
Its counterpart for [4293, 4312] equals -1.9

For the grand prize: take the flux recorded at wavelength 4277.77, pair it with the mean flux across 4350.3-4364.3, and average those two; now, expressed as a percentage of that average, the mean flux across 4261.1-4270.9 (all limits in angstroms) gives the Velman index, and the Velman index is 95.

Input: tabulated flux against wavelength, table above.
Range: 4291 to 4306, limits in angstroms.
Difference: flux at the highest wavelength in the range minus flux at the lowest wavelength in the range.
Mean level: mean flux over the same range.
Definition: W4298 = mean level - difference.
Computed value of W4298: 6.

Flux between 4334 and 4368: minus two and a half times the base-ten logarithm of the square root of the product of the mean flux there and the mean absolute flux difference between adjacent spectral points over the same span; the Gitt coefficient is -2.01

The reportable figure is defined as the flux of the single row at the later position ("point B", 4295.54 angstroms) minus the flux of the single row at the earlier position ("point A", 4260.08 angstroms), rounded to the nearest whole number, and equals 1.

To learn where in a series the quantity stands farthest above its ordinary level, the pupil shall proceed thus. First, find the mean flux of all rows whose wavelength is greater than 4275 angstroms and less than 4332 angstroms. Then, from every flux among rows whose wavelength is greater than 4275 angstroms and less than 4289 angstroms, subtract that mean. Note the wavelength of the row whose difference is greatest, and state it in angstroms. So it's 4279.74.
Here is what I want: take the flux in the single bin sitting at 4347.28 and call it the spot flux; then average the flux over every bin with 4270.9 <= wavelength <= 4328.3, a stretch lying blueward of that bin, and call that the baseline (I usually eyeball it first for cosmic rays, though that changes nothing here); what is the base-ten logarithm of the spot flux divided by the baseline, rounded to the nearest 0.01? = 0.15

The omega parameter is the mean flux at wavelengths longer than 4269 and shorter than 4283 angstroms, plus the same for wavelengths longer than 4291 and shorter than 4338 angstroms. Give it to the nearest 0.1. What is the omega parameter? 27.9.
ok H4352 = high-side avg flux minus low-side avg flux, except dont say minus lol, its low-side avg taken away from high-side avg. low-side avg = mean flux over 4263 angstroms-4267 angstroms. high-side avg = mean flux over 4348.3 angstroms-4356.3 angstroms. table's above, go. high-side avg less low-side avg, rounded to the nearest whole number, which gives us 5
